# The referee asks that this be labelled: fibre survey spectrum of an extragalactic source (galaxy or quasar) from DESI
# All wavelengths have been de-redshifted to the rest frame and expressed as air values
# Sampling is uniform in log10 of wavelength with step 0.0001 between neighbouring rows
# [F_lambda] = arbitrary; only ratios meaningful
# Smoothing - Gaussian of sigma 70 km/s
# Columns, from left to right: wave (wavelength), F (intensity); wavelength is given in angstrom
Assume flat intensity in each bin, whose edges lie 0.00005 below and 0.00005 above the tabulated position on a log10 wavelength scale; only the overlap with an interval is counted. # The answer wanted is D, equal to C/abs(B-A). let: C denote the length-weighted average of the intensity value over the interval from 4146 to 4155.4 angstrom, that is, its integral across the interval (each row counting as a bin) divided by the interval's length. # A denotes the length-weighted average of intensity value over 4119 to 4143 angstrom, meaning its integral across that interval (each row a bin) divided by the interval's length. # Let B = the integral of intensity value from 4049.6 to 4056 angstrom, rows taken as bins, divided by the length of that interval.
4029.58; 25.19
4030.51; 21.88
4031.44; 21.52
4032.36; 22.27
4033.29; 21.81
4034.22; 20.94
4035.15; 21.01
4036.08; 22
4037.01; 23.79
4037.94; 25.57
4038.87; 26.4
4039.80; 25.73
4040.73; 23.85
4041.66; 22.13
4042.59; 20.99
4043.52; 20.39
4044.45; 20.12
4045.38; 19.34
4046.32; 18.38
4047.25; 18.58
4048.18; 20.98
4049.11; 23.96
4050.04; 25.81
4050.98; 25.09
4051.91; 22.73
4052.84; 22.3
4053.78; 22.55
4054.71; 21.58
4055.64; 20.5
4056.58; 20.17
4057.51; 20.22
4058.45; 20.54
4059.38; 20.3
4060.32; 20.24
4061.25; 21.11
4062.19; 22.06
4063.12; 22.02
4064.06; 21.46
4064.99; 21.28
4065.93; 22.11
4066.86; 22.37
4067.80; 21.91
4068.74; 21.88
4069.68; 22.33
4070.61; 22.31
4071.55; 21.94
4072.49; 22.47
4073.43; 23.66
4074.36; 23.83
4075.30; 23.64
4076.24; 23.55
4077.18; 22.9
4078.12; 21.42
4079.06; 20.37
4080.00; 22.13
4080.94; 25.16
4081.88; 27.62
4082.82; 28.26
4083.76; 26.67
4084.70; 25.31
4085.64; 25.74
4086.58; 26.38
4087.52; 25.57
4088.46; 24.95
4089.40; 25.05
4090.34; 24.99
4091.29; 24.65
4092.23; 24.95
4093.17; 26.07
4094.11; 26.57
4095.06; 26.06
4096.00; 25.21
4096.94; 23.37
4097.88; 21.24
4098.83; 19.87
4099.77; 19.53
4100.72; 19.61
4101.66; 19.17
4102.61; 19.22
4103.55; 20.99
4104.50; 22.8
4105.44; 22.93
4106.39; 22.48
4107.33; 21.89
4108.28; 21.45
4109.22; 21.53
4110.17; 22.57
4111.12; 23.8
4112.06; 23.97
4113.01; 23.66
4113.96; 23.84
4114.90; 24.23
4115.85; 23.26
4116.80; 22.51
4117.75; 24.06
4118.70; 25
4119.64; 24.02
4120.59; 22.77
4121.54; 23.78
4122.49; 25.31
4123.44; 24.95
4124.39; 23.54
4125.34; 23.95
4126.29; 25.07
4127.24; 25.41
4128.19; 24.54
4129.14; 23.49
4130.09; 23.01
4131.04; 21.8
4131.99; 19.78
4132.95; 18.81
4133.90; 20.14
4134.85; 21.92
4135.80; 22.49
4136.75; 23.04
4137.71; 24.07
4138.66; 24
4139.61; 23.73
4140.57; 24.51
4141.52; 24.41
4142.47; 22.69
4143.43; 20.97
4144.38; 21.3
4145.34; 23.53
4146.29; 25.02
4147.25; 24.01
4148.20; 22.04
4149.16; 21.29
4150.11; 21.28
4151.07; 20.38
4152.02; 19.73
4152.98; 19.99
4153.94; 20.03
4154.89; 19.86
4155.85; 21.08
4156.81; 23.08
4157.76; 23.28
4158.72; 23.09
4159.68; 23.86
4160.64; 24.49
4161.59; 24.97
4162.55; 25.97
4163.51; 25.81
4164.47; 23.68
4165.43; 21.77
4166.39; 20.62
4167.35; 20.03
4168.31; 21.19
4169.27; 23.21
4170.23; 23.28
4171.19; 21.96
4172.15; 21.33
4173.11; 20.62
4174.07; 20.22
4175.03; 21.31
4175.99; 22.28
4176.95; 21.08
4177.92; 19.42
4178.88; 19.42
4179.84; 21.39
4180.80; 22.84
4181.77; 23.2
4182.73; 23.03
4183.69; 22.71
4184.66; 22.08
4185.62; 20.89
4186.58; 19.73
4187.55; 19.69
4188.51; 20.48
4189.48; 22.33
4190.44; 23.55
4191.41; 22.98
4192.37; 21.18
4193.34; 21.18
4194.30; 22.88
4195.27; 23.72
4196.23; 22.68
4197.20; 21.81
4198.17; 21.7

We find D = 72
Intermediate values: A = 23.3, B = 23.0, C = 21.3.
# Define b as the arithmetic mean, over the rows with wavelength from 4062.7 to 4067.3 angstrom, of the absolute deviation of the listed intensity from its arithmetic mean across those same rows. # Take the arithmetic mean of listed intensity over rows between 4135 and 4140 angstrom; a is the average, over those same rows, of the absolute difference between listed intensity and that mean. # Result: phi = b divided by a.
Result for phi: 0.7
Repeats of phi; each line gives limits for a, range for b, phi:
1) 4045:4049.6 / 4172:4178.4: 0.4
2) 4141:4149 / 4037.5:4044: 1.7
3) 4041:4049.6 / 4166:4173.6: 0.7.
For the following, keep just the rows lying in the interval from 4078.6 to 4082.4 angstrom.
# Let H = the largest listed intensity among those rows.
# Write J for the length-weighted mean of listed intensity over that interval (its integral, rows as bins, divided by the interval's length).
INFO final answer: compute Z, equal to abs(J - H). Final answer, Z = 3.7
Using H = 27.62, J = 23.9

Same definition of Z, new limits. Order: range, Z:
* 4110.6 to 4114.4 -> 0.2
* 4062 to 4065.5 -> 0.4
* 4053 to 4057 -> 1.3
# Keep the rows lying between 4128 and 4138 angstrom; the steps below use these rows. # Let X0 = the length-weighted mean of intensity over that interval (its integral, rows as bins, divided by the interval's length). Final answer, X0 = 22.0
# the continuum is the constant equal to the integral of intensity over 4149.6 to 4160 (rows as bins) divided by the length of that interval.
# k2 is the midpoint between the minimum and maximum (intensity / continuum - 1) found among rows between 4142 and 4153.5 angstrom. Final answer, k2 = 0.05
